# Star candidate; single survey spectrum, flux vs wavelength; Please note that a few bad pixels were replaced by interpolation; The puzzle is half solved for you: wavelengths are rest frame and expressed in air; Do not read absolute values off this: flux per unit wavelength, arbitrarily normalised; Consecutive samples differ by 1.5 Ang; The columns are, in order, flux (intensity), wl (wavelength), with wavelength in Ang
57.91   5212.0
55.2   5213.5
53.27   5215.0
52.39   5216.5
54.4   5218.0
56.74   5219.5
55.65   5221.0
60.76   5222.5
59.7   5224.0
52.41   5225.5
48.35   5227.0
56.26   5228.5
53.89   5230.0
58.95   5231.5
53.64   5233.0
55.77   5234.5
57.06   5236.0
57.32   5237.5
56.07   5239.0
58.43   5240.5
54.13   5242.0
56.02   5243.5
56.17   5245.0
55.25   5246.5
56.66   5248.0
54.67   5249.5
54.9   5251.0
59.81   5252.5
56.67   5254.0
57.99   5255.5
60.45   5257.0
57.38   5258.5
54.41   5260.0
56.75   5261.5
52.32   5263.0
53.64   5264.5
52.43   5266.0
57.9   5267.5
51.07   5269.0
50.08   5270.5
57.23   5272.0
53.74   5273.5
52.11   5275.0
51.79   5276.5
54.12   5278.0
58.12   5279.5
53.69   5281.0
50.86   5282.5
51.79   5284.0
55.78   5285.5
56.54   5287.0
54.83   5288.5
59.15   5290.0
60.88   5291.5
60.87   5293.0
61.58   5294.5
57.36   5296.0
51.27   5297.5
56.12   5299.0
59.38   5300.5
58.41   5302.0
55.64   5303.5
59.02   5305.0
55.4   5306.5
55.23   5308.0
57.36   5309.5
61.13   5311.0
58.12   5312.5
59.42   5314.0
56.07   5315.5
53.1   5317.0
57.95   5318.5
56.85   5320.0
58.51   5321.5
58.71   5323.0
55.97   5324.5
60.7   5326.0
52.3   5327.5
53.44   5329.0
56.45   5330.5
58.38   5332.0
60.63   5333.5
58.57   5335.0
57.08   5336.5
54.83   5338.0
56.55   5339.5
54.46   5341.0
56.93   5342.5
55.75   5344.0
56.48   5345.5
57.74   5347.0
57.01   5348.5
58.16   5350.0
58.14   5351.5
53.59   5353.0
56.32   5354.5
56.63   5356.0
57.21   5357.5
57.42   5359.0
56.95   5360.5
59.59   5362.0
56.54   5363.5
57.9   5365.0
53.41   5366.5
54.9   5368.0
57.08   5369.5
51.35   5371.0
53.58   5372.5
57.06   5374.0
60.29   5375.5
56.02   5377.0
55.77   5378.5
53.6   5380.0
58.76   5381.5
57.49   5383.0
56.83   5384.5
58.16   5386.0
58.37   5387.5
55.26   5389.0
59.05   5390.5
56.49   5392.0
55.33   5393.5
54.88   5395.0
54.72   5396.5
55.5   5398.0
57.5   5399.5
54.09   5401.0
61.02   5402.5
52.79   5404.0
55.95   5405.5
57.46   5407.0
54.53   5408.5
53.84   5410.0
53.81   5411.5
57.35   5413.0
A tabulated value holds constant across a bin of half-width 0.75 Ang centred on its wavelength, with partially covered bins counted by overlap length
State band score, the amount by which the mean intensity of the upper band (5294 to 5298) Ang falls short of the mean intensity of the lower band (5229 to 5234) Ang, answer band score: -1.2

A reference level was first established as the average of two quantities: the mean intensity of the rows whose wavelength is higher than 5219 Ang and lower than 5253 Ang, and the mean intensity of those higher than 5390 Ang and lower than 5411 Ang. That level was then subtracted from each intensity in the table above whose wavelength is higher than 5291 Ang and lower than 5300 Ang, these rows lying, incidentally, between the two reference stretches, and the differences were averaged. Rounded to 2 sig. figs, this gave 2.0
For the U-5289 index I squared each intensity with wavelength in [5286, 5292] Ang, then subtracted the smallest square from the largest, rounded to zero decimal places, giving 700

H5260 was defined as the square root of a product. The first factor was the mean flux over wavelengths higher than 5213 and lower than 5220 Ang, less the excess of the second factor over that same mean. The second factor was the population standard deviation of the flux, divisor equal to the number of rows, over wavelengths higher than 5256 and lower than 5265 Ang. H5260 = 16.9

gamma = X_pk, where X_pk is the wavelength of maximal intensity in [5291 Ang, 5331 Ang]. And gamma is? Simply 5294.5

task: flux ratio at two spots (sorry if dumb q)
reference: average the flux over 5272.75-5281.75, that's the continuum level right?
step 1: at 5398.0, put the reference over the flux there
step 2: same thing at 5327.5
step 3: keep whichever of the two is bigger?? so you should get 1.03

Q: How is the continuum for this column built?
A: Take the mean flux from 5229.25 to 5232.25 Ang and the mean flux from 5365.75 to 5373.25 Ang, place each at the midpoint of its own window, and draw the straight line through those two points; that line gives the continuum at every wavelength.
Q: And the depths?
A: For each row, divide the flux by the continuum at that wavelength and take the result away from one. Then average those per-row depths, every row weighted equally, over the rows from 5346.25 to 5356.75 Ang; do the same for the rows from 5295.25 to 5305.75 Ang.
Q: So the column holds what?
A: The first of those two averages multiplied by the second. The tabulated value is 0.0012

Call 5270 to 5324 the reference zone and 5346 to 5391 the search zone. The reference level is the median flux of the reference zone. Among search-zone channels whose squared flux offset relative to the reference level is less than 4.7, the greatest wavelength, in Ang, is 5389.0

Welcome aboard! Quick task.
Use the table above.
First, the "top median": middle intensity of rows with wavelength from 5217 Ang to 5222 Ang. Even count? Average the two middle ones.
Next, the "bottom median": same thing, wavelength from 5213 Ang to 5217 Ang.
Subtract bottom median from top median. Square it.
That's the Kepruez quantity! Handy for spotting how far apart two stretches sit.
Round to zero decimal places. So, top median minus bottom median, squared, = 6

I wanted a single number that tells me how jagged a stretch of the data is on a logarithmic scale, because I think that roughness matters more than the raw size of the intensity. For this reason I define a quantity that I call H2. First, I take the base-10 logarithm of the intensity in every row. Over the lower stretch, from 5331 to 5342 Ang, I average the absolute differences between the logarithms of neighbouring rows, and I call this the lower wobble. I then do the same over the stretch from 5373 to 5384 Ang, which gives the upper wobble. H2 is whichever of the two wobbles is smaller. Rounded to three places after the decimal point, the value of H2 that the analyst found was 0.015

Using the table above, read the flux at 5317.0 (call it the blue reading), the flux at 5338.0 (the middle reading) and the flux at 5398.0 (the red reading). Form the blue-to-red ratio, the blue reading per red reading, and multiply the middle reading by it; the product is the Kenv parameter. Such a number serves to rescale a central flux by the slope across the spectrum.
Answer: 52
